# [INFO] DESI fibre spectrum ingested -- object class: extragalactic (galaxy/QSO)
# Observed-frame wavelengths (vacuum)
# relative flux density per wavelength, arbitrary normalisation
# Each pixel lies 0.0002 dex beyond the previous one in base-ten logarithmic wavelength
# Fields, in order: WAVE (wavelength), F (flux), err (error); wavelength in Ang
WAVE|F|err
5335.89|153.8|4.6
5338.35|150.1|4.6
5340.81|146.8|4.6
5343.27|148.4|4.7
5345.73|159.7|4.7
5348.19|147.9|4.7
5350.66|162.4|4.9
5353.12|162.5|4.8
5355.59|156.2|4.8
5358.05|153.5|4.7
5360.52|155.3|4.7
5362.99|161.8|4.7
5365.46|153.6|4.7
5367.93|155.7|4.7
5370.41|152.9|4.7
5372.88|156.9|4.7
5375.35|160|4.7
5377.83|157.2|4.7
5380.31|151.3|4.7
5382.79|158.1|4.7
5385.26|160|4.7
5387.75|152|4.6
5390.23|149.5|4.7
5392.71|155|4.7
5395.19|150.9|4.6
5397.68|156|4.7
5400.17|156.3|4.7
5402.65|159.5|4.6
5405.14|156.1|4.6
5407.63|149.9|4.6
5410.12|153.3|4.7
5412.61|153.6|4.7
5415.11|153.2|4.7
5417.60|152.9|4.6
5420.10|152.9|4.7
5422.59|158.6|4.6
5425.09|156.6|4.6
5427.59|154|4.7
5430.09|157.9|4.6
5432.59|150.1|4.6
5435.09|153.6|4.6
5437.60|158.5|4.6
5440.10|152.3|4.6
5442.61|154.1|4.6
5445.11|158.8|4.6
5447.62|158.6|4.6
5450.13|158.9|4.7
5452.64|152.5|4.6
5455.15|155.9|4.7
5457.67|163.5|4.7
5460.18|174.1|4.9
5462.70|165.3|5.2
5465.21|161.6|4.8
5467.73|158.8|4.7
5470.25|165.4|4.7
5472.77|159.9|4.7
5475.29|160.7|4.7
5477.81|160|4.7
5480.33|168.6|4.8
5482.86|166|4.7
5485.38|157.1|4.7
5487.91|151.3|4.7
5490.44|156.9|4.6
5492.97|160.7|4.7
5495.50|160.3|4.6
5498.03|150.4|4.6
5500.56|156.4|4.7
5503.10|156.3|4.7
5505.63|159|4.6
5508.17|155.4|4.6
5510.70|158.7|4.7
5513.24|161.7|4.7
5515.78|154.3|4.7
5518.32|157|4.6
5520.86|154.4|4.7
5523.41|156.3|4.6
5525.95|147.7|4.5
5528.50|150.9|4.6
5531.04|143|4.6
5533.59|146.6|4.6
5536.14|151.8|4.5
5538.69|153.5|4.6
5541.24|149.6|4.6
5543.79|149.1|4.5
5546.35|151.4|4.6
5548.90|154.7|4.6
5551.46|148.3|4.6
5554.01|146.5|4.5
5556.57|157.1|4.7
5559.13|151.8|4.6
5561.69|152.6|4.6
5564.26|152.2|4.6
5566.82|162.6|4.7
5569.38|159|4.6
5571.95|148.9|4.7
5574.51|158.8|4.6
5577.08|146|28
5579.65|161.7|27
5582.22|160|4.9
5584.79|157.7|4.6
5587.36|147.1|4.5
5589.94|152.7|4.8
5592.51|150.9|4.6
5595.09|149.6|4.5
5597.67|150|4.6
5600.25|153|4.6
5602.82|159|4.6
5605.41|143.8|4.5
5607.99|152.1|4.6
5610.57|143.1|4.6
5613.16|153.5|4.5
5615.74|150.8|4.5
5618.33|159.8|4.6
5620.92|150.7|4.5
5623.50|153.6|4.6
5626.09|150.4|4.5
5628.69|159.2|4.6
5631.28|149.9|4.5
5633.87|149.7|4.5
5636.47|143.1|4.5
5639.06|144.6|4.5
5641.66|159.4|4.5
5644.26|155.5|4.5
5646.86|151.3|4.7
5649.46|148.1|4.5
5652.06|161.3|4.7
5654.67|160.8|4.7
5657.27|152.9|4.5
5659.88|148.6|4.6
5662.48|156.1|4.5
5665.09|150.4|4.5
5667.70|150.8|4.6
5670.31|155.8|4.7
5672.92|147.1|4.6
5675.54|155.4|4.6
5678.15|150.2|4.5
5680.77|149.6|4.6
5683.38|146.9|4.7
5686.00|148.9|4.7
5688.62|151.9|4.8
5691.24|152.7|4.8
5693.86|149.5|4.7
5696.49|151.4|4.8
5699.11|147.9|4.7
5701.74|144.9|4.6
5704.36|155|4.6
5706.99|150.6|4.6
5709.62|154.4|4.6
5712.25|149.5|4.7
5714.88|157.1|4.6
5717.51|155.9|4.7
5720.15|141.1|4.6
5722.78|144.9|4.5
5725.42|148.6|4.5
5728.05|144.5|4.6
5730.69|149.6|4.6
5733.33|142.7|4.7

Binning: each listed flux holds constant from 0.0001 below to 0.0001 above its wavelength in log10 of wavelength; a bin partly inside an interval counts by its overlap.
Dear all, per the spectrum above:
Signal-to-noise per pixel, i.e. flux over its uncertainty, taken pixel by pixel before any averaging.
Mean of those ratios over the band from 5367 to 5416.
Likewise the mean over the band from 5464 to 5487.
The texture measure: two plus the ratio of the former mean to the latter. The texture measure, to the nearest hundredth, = 2.97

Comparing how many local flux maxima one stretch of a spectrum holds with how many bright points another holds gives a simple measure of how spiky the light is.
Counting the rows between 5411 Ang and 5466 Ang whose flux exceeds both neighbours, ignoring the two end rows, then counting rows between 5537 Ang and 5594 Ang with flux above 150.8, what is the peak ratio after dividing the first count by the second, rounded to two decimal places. 0.40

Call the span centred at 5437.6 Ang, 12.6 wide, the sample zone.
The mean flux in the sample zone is 154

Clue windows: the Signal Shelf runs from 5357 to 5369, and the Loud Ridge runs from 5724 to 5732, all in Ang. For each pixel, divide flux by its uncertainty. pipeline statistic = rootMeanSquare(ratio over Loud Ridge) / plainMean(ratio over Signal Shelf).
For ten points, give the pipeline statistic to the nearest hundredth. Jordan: 0.97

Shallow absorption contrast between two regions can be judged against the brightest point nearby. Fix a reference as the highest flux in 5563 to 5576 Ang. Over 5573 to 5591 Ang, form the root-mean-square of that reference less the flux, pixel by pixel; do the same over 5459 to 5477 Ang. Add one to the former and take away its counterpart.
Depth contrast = 5.7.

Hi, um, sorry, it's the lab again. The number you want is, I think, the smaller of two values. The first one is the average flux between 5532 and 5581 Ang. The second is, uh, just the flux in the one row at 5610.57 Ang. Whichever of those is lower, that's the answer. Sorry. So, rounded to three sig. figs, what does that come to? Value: 143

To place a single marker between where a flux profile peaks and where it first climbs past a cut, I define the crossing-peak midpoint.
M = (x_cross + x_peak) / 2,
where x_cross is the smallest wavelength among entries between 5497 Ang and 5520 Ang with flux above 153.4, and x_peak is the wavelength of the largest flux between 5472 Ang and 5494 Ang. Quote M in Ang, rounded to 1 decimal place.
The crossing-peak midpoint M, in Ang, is 5490.4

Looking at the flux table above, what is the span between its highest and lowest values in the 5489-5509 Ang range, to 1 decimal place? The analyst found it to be 10.3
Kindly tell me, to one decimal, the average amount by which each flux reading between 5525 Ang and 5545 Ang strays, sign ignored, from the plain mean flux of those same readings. 2.4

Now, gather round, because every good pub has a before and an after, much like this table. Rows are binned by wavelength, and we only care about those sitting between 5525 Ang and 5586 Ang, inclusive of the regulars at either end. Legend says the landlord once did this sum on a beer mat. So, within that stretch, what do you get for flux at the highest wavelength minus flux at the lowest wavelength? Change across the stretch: 10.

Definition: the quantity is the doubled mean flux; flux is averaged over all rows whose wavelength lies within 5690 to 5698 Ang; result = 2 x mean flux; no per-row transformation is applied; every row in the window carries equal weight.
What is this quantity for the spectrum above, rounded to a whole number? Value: 302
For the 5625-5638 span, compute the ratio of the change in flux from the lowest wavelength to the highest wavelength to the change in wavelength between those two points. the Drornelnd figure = -0.70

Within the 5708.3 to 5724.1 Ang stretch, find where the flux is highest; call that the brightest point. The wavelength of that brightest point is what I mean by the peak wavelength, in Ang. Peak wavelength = 5714.88 Ang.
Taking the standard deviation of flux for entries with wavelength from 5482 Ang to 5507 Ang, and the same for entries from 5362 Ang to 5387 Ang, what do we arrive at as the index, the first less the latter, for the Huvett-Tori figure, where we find 1.1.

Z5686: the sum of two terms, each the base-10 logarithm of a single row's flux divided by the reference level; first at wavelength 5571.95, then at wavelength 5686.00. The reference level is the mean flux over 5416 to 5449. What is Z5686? -0.04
